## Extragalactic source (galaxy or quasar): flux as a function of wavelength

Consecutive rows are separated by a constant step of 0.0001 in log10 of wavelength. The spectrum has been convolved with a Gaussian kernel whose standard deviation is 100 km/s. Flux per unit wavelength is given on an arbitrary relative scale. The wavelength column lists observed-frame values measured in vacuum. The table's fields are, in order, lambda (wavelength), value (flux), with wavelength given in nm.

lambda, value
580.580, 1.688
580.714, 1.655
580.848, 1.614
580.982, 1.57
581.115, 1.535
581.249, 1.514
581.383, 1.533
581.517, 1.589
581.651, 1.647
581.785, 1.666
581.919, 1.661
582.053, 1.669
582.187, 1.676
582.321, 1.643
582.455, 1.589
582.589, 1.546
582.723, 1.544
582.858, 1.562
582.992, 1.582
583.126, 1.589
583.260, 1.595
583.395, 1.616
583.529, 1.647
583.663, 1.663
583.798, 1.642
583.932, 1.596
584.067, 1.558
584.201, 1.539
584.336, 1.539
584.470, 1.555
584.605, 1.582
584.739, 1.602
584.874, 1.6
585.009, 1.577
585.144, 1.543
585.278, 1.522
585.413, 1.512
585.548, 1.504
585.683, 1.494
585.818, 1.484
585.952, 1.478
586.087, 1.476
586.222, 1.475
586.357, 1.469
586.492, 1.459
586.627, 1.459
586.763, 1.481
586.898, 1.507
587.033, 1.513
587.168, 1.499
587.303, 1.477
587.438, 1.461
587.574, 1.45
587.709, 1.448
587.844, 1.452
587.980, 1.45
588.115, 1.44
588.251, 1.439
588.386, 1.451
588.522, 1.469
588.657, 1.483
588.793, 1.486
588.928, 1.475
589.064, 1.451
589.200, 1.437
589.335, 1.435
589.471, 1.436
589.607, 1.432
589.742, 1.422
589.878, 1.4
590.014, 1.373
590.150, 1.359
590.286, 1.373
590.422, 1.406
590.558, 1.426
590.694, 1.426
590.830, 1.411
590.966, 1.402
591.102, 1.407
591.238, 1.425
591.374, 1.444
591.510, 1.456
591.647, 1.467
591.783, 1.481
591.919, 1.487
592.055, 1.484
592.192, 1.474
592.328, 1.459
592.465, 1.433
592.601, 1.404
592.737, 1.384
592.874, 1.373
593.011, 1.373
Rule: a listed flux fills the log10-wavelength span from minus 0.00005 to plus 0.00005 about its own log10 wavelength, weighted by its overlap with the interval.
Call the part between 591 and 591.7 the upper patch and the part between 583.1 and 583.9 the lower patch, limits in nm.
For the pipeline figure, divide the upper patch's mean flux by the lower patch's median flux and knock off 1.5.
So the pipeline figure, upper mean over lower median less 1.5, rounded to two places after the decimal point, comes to -0.62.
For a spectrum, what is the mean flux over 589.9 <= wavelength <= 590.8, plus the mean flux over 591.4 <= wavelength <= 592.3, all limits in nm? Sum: 2.87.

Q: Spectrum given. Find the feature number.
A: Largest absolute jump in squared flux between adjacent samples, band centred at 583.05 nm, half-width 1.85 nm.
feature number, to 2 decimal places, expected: 0.19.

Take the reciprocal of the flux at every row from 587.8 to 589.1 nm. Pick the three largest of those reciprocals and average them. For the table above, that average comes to 0.693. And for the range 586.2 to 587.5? 0.685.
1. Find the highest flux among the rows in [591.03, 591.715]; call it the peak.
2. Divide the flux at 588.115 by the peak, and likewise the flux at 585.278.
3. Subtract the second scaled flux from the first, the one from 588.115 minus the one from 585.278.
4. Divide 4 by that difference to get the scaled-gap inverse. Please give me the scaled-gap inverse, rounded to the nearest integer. -72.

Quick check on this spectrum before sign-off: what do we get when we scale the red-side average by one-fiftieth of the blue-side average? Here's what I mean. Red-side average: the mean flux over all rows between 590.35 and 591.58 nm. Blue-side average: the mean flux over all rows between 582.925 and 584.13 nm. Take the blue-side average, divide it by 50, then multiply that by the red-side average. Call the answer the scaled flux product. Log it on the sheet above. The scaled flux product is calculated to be 0.0458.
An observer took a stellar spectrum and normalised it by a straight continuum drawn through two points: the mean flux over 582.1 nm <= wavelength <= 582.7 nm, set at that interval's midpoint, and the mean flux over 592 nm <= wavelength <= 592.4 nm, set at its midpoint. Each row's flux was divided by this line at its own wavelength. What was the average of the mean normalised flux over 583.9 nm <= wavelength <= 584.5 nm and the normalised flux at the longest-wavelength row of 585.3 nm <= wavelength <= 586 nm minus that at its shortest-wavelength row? 0.482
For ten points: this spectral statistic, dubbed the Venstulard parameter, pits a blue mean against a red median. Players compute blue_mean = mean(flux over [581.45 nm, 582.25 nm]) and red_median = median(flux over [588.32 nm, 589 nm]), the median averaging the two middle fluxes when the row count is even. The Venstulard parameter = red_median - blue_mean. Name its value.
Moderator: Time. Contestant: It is -0.176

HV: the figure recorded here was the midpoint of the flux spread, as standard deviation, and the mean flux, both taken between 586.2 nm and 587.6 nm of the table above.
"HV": 0.749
